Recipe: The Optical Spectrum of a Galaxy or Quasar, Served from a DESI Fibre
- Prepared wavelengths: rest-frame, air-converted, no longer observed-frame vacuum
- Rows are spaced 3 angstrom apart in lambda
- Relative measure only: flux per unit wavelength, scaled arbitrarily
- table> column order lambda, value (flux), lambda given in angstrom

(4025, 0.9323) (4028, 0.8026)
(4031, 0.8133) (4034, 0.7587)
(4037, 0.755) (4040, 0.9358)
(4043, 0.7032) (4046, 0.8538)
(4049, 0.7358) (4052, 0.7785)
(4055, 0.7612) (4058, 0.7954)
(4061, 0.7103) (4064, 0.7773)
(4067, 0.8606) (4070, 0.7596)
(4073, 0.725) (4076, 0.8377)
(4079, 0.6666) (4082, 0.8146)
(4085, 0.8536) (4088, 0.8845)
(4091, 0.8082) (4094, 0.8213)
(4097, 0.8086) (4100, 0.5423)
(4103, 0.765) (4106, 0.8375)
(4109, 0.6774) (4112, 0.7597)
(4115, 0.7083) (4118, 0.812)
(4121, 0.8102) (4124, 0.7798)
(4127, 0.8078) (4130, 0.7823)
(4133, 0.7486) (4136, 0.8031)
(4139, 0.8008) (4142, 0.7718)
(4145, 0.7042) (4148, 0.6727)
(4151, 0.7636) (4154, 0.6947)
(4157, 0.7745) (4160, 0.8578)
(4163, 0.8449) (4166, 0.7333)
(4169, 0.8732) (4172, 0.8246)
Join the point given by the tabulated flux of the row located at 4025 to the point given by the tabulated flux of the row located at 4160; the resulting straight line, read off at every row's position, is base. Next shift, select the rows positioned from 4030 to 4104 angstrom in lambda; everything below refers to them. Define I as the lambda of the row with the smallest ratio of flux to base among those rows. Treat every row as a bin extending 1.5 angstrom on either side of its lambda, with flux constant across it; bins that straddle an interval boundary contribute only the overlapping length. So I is 4100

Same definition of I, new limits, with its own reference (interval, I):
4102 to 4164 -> 4109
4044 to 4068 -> 4061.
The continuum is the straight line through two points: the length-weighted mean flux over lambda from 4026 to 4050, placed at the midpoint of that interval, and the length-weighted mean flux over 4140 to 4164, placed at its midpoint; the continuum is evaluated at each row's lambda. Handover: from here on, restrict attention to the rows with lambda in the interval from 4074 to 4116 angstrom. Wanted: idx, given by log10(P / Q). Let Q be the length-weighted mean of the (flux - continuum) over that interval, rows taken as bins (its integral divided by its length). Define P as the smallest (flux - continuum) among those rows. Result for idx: 1.43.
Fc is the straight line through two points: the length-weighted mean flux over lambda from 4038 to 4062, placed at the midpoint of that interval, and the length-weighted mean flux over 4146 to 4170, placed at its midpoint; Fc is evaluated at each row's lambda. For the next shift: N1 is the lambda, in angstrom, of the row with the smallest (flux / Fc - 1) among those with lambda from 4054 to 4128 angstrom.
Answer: 4100 angstrom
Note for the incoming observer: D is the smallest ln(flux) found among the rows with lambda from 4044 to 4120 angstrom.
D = -0.61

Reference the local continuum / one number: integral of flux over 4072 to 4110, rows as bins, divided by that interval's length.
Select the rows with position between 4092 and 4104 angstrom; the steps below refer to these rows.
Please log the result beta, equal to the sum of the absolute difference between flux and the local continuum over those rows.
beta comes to 0.32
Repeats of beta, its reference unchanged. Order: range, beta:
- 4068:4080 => 0.24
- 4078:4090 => 0.34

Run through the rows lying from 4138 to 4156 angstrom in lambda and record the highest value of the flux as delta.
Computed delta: 0.8008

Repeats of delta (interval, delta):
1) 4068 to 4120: 0.8845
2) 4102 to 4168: 0.8578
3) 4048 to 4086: 0.8606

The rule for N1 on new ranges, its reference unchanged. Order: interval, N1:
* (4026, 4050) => 4043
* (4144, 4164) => 4148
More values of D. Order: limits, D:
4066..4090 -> -0.41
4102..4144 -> -0.39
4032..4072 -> -0.35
